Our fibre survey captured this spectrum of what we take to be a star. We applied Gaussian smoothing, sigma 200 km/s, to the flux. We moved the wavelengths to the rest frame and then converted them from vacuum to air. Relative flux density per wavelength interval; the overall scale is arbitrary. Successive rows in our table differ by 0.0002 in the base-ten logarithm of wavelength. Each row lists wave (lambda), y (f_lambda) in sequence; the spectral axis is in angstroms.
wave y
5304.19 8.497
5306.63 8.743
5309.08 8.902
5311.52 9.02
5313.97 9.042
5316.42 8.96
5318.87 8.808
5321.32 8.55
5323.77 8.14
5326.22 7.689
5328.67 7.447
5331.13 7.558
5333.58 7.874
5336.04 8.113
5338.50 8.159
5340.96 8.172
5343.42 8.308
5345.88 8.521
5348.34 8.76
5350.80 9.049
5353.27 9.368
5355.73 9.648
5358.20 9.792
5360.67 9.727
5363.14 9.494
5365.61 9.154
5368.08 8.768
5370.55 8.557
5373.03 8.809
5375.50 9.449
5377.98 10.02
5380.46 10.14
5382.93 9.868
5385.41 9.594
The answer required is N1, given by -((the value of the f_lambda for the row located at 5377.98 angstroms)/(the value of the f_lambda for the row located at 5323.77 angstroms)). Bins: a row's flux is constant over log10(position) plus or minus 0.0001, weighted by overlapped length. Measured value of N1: -1.23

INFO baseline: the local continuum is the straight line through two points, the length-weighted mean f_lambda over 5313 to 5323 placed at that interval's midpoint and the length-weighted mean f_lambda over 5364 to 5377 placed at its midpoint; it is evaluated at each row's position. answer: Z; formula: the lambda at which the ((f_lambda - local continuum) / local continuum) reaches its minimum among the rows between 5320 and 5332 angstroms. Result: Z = 5328.67 angstroms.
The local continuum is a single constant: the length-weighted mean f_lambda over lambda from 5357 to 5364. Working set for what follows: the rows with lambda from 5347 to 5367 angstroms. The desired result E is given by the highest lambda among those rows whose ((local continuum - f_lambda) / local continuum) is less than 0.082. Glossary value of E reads 5365.61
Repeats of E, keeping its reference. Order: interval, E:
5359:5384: 5382.93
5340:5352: 5350.80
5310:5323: 5316.42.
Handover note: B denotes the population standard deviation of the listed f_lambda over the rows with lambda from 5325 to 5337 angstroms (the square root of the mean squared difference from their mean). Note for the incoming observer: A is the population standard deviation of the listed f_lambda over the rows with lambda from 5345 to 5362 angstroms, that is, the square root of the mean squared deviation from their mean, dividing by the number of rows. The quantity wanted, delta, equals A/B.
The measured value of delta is 2.0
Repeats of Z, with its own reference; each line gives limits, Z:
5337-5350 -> 5338.50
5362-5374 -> 5370.55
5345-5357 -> 5345.88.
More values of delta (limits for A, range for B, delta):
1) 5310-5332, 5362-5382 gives 1.1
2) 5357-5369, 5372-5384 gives 0.8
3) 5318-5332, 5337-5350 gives 2.2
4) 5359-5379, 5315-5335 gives 0.9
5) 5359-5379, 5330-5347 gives 1.7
